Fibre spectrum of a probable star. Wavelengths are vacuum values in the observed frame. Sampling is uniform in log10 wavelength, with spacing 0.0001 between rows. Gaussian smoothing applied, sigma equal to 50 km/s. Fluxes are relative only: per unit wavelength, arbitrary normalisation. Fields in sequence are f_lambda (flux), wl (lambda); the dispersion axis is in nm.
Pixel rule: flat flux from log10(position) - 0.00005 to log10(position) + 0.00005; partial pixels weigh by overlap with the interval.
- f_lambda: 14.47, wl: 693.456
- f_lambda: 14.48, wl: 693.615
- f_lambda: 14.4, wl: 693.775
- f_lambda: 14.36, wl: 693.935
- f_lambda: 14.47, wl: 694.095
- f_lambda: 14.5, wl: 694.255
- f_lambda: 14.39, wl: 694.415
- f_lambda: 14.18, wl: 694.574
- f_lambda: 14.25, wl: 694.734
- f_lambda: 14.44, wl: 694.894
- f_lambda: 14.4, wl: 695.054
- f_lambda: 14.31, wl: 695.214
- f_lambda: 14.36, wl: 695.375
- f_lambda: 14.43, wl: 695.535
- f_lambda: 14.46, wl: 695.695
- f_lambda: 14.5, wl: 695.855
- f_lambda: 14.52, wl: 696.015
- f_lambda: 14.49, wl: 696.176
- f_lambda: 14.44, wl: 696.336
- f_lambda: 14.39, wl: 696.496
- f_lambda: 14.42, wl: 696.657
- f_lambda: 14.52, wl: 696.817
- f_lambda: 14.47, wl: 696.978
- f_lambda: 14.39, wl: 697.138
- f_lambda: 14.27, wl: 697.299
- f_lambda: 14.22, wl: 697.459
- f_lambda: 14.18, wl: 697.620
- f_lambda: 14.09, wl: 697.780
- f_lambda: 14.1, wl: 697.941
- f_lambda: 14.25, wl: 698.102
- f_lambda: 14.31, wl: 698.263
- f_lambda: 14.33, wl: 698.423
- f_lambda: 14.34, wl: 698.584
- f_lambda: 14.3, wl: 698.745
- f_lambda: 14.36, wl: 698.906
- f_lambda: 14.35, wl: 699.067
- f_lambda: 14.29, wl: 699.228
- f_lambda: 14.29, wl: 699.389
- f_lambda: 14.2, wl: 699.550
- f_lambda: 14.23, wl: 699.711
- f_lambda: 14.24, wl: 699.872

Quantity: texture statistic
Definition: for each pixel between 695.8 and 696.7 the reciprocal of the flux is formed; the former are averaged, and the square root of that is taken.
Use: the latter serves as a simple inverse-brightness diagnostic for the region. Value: 0.263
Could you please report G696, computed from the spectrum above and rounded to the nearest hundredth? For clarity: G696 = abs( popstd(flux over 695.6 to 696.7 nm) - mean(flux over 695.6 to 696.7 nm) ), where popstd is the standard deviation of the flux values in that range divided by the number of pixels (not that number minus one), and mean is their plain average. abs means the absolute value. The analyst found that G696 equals 14.42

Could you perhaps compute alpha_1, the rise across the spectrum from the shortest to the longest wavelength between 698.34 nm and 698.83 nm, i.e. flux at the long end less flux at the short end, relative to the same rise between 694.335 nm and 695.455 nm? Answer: 1.0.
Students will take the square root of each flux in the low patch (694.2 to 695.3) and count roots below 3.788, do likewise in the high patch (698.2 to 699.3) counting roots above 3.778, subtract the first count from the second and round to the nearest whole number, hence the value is 4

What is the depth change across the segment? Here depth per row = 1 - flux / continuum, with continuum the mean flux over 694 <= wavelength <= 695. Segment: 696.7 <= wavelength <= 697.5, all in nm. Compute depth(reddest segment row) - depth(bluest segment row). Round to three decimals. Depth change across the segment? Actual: 0.021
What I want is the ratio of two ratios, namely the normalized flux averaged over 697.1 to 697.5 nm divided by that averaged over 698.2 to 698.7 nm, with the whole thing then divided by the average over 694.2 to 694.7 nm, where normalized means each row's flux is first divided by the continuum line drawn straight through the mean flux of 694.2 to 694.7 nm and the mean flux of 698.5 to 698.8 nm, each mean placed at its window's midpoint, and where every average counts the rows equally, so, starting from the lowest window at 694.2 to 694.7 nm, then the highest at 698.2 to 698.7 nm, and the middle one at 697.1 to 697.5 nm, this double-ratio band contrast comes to 1.00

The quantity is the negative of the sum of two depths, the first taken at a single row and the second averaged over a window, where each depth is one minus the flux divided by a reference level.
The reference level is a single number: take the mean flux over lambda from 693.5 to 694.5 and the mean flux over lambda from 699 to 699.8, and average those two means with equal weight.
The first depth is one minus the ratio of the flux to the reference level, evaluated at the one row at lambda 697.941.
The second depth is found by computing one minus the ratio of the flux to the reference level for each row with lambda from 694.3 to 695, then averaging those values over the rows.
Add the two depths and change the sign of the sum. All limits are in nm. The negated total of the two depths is -0.020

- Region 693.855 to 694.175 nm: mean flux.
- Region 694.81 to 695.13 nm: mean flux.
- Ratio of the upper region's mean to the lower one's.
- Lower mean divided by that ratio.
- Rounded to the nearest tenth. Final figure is 14.4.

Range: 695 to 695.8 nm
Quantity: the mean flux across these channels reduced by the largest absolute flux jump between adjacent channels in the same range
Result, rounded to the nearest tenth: 14.3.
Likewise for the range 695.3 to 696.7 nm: 14.4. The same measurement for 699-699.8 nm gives 14.2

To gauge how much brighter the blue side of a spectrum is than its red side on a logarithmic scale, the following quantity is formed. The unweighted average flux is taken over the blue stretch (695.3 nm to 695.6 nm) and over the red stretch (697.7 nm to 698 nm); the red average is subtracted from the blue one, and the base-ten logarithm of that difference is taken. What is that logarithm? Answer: -0.52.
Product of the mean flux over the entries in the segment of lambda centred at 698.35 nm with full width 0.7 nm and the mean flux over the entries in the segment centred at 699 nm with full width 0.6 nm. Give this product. 205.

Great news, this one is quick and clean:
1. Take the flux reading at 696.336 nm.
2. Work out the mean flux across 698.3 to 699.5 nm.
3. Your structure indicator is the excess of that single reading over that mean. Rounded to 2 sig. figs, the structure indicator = 0.12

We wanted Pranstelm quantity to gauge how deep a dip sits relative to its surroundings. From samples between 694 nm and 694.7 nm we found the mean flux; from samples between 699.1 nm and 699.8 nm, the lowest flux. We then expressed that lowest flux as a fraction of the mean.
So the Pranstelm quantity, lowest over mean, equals 0.99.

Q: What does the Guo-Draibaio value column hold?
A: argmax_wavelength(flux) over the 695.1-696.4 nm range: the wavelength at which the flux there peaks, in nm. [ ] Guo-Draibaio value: 696.015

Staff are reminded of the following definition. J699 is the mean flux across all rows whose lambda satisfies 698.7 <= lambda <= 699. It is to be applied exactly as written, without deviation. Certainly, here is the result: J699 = 14.33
